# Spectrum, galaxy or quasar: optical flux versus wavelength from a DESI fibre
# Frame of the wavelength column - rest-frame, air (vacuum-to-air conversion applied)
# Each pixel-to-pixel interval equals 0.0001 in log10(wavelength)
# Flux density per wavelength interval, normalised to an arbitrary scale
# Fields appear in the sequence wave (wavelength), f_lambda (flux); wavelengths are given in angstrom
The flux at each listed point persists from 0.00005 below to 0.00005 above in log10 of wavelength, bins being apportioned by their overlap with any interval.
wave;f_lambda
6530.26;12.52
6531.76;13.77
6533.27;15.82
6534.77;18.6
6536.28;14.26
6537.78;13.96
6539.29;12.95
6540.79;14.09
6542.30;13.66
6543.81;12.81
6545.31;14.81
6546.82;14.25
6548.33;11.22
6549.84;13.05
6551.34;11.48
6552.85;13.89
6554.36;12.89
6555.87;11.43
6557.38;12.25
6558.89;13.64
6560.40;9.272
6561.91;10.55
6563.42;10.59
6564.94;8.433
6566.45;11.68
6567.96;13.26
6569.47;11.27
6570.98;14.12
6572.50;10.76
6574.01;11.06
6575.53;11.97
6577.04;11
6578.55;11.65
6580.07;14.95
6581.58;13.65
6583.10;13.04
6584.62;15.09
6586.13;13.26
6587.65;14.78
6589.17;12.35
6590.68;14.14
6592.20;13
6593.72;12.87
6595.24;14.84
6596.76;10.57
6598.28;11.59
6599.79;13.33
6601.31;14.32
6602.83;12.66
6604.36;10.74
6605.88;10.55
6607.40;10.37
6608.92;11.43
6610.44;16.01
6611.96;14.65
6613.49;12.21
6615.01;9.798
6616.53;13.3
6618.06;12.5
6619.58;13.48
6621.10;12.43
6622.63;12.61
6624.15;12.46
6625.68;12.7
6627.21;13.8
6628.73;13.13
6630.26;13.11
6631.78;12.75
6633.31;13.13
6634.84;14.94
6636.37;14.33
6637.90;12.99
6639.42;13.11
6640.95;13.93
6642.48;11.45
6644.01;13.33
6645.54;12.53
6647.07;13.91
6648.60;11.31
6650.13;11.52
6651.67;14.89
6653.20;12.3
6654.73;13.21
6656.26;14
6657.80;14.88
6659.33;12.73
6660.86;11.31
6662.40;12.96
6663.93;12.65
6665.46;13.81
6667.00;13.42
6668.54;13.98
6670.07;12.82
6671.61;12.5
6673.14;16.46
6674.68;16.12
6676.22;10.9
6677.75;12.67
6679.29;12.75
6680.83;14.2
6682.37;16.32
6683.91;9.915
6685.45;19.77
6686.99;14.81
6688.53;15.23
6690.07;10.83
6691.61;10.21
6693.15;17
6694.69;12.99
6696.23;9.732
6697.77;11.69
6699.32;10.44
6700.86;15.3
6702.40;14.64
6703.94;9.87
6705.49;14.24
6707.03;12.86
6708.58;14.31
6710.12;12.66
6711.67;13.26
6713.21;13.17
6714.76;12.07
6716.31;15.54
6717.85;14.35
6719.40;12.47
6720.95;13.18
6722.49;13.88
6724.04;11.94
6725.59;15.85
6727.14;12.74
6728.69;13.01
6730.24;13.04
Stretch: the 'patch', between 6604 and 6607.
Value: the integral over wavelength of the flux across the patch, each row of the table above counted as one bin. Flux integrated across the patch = 32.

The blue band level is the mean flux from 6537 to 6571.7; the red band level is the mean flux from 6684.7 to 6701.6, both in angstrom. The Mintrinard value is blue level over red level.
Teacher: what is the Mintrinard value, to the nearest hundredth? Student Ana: 0.92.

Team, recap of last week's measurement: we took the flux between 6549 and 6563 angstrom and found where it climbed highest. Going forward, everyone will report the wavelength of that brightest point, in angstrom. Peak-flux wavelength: 6552.85 angstrom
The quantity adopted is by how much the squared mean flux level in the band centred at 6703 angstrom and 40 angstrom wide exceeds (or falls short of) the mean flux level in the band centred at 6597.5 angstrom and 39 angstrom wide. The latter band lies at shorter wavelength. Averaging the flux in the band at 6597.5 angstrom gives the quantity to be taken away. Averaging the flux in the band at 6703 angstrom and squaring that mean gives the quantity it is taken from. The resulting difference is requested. 163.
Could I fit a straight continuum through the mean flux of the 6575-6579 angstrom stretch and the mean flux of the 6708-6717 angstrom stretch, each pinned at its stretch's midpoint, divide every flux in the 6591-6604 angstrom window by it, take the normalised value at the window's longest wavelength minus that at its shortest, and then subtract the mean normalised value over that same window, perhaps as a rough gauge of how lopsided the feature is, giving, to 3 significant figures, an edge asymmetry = -1.13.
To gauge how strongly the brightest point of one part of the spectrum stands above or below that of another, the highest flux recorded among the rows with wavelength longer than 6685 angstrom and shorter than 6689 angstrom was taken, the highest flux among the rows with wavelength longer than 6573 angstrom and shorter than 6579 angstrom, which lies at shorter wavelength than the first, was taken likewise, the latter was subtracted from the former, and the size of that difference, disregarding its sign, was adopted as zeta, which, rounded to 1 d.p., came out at 7.8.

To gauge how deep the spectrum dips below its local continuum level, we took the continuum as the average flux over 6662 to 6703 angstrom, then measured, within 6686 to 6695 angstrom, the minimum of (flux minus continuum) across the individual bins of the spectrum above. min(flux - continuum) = -3.3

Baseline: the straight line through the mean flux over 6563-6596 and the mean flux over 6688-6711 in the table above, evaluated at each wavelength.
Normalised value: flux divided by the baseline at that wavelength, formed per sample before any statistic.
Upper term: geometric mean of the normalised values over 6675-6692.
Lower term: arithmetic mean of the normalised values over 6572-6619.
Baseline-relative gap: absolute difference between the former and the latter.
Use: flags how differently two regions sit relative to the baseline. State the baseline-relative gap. 0.03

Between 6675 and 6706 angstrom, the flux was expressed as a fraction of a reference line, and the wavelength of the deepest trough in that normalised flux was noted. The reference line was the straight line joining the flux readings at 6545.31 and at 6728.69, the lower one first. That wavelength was 6696.23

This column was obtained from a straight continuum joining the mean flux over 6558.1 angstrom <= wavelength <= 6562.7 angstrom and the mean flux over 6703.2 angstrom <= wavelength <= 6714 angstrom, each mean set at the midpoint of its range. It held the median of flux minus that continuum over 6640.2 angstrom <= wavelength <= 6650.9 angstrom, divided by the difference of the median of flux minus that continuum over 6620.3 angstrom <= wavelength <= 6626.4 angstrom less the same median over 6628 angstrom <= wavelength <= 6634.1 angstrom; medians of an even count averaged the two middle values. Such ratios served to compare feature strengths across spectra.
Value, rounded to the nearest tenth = -0.8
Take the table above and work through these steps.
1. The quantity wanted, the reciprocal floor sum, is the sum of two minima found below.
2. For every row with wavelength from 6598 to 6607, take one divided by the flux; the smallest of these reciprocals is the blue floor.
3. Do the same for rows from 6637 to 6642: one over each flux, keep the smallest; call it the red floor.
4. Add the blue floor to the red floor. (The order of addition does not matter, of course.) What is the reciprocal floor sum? 0.142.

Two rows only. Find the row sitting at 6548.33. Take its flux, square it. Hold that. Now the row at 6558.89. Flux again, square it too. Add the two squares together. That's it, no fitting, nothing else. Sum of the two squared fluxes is 312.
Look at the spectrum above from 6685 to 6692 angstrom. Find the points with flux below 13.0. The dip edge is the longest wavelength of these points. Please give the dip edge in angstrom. 6691.61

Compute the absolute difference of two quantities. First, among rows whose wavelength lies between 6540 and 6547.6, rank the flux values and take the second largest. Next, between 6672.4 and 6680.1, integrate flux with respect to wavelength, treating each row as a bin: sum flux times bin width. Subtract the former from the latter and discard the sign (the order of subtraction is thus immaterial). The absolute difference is 92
